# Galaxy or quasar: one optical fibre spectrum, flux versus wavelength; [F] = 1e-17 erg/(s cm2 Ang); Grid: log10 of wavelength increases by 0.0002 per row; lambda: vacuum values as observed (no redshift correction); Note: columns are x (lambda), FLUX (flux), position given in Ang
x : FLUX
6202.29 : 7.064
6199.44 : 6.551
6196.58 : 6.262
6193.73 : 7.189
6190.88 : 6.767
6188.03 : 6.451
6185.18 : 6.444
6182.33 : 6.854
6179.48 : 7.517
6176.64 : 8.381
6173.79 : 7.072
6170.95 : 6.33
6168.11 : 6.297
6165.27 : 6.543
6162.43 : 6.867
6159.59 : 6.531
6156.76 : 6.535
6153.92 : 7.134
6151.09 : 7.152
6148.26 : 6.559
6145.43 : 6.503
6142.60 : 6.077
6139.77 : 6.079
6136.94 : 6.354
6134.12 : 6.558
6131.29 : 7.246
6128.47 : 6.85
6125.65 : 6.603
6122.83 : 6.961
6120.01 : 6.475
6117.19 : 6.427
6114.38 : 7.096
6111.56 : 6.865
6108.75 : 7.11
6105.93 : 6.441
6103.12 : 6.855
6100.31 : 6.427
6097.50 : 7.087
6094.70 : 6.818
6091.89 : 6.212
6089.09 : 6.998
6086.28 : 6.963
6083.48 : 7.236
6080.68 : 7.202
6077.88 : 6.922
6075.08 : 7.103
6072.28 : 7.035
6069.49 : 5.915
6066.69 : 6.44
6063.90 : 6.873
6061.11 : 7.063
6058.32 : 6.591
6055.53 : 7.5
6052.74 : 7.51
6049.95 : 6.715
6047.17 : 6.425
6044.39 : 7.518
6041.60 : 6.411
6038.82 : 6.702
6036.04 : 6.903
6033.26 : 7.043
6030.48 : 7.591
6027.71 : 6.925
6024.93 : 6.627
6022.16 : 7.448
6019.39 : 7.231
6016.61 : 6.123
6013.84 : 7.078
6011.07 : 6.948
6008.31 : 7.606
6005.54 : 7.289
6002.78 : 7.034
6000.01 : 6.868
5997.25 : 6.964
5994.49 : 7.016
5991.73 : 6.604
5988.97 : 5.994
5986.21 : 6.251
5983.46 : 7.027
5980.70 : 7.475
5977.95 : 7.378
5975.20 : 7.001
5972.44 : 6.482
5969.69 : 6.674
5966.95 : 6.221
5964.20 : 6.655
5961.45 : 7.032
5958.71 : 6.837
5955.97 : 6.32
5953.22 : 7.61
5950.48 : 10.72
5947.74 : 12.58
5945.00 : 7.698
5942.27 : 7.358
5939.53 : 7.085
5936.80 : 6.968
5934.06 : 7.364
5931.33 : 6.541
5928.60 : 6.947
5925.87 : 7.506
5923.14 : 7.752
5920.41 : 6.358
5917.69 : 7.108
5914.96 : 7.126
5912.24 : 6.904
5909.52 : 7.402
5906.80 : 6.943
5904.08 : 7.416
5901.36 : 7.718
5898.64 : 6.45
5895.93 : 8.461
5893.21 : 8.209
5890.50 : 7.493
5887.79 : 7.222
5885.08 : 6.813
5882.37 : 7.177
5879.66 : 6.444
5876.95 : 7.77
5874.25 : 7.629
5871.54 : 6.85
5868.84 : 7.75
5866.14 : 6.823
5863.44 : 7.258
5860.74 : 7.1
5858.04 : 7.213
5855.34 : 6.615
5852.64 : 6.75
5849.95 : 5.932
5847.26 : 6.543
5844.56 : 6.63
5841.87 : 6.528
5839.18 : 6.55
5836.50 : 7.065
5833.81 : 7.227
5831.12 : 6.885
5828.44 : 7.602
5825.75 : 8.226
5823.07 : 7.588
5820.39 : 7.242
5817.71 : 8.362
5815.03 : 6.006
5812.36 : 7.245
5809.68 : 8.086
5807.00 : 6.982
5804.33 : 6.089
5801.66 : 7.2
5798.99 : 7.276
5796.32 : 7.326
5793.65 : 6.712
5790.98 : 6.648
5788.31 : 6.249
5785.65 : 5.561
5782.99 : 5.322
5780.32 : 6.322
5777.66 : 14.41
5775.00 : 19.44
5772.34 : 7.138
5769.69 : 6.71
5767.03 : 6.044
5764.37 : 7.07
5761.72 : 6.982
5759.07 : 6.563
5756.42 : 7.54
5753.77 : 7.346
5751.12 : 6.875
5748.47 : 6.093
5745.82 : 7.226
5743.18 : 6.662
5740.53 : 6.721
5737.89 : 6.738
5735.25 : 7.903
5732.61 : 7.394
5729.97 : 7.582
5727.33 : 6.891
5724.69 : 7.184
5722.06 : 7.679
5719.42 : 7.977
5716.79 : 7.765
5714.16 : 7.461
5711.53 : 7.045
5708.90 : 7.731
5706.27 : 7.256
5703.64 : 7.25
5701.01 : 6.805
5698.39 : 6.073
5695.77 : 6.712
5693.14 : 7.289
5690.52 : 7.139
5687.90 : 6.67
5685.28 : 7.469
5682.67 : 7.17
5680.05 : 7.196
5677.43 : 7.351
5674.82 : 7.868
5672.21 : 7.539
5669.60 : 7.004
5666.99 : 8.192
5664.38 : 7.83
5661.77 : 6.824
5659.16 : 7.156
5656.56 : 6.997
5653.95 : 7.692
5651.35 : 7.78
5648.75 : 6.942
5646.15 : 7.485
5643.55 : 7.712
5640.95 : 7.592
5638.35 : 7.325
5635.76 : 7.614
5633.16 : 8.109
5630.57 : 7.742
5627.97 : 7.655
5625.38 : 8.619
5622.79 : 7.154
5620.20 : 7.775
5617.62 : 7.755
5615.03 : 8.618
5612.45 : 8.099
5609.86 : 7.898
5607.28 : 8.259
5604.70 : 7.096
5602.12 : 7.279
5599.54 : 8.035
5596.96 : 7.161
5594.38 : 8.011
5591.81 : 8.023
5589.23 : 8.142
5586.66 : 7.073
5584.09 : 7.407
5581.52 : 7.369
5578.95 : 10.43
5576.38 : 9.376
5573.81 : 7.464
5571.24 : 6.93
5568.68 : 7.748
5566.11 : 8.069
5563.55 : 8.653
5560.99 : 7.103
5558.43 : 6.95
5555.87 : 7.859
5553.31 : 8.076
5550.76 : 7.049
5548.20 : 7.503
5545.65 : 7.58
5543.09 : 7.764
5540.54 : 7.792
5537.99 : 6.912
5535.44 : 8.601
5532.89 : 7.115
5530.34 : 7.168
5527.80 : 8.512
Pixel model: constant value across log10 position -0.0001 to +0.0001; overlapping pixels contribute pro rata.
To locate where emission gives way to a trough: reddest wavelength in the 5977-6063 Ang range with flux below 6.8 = 6058.32 Ang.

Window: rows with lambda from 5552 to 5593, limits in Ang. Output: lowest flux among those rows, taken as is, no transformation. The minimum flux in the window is 6.93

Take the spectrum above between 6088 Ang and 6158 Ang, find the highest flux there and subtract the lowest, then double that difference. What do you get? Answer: 2.3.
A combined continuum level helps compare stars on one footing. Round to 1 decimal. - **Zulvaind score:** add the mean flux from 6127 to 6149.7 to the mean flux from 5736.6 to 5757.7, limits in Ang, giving 13.4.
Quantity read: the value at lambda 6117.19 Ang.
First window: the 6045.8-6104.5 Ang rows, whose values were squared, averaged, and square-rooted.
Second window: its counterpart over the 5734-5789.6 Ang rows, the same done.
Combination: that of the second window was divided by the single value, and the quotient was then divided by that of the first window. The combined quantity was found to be 0.188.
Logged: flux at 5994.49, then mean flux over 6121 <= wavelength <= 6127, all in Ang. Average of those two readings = 6.9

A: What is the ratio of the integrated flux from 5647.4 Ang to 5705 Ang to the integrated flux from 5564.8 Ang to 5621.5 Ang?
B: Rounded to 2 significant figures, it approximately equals 0.93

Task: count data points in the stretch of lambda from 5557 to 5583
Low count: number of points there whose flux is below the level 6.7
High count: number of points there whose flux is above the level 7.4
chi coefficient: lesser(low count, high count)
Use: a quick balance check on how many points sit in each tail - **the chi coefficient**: 0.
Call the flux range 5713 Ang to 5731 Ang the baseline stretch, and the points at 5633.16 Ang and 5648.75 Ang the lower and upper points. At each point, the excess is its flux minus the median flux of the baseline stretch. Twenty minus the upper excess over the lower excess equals 21.2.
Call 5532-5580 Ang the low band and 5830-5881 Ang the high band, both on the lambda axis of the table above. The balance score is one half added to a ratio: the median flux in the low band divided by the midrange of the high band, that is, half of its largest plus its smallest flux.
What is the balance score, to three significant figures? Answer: 1.63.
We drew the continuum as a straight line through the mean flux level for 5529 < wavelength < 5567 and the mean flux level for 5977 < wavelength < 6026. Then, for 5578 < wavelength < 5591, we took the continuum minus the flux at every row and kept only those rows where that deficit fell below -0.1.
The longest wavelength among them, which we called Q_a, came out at 5589.23 Ang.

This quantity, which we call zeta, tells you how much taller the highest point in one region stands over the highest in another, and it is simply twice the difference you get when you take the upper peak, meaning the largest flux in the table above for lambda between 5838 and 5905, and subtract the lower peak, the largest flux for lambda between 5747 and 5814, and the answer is -22.0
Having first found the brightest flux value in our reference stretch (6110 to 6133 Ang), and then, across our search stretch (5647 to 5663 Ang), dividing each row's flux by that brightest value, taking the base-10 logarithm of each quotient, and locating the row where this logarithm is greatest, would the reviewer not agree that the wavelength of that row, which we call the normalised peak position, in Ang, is 5651.35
